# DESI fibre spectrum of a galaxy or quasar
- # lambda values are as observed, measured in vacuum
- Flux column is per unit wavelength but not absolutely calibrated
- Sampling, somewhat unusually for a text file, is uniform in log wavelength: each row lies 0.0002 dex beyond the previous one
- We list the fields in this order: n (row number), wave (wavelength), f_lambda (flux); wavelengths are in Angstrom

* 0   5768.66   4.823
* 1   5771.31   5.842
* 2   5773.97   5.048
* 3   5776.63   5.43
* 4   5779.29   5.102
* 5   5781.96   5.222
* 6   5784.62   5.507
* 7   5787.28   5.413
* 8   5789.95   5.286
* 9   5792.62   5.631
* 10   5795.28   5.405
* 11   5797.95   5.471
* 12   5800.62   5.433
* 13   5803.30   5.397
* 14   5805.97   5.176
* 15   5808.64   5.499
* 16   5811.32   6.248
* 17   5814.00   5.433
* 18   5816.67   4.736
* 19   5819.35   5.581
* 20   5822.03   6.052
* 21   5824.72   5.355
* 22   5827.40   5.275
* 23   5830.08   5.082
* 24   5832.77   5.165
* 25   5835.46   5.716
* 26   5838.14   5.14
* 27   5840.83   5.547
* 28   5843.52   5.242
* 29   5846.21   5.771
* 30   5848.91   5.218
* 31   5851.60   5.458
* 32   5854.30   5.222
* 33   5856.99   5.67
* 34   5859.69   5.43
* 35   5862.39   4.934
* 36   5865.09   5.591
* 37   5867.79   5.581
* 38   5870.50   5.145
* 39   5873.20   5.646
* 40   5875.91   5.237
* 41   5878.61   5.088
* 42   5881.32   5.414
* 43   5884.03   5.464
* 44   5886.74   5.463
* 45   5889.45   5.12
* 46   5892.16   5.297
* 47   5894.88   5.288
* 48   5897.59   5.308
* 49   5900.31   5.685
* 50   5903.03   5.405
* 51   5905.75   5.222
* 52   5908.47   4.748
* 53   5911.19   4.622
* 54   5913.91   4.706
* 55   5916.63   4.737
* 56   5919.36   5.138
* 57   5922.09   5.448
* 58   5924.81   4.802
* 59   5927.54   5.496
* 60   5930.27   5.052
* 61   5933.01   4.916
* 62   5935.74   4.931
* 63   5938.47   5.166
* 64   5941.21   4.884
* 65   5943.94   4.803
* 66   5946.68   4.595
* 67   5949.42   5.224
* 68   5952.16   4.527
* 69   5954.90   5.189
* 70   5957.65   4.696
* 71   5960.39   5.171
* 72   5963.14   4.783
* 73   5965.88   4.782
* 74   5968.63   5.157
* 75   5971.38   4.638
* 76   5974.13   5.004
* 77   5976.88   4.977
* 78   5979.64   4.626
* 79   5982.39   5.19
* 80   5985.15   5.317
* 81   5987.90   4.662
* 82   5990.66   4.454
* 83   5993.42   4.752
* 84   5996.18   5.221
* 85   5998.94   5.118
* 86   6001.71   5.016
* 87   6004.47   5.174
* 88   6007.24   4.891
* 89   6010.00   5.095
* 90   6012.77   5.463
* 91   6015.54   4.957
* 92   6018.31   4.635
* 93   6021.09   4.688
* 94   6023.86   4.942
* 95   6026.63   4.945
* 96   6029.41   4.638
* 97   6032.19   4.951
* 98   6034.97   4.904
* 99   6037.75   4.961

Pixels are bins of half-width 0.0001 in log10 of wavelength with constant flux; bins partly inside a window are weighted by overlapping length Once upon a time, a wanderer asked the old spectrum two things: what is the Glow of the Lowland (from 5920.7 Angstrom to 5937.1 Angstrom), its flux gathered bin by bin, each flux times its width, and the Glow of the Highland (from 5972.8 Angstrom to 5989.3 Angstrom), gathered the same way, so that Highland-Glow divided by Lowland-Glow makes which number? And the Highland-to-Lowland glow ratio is 0.98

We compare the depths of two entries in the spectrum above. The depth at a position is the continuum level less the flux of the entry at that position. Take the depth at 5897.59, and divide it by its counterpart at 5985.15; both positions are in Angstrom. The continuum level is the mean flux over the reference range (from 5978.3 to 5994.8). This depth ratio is 1.0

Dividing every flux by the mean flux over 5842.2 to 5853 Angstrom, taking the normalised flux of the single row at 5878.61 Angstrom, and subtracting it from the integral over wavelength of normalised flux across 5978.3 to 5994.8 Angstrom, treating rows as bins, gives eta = 13.8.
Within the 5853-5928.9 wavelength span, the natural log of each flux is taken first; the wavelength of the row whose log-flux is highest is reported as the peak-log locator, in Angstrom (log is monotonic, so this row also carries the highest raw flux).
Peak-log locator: 5900.31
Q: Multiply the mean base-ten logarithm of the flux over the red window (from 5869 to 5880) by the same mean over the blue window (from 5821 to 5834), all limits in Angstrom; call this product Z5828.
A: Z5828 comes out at 0.53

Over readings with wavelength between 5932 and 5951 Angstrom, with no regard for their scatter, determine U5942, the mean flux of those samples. 4.9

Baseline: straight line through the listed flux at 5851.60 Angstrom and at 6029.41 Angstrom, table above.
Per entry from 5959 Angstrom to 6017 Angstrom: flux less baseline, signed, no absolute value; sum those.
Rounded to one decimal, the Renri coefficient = 3.0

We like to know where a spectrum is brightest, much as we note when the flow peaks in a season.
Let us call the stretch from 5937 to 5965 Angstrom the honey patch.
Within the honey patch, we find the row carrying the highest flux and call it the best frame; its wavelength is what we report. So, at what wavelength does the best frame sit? 5949.42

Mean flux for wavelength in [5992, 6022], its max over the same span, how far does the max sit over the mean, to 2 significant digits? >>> 0.46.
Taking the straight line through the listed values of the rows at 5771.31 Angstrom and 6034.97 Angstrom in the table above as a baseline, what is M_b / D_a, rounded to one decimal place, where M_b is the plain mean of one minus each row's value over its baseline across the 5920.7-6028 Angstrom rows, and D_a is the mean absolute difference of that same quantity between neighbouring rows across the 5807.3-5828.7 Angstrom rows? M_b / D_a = 0.3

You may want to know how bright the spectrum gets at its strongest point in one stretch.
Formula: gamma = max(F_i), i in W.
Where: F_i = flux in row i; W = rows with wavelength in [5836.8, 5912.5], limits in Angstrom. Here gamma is 5.771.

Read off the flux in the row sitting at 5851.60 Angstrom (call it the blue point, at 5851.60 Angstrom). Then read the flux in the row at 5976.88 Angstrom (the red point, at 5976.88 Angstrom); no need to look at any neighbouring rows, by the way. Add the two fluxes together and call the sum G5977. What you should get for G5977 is 10.4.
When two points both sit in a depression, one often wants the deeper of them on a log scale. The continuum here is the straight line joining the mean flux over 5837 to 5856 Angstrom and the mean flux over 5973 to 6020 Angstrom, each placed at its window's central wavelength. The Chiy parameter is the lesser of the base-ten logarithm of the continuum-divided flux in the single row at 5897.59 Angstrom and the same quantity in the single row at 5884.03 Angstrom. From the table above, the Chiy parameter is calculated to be 0.01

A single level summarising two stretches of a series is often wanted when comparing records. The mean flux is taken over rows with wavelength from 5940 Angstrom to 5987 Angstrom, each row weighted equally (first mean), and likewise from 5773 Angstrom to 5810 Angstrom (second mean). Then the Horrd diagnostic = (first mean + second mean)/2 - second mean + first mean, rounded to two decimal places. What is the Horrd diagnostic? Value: 4.69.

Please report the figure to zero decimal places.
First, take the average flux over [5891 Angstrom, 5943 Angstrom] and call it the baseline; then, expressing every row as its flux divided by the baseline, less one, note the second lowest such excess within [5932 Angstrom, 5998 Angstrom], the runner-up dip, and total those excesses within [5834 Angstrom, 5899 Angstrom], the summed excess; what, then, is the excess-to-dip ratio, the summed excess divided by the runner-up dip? -12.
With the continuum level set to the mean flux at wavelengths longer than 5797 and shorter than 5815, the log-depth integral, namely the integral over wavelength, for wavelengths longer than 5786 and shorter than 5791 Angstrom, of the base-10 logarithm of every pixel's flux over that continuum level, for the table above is -0.07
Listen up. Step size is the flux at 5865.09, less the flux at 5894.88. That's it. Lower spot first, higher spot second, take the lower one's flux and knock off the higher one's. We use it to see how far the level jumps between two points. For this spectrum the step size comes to 0.30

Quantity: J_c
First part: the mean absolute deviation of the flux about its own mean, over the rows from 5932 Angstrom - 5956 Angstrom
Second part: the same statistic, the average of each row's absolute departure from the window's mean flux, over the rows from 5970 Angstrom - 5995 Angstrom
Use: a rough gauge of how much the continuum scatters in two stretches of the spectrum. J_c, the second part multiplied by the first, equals 0.046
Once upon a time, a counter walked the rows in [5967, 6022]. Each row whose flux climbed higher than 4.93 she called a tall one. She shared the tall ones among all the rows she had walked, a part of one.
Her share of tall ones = 0.6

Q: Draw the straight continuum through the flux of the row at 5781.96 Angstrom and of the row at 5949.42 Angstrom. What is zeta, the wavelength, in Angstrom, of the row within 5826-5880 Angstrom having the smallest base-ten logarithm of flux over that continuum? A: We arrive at 5862.39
